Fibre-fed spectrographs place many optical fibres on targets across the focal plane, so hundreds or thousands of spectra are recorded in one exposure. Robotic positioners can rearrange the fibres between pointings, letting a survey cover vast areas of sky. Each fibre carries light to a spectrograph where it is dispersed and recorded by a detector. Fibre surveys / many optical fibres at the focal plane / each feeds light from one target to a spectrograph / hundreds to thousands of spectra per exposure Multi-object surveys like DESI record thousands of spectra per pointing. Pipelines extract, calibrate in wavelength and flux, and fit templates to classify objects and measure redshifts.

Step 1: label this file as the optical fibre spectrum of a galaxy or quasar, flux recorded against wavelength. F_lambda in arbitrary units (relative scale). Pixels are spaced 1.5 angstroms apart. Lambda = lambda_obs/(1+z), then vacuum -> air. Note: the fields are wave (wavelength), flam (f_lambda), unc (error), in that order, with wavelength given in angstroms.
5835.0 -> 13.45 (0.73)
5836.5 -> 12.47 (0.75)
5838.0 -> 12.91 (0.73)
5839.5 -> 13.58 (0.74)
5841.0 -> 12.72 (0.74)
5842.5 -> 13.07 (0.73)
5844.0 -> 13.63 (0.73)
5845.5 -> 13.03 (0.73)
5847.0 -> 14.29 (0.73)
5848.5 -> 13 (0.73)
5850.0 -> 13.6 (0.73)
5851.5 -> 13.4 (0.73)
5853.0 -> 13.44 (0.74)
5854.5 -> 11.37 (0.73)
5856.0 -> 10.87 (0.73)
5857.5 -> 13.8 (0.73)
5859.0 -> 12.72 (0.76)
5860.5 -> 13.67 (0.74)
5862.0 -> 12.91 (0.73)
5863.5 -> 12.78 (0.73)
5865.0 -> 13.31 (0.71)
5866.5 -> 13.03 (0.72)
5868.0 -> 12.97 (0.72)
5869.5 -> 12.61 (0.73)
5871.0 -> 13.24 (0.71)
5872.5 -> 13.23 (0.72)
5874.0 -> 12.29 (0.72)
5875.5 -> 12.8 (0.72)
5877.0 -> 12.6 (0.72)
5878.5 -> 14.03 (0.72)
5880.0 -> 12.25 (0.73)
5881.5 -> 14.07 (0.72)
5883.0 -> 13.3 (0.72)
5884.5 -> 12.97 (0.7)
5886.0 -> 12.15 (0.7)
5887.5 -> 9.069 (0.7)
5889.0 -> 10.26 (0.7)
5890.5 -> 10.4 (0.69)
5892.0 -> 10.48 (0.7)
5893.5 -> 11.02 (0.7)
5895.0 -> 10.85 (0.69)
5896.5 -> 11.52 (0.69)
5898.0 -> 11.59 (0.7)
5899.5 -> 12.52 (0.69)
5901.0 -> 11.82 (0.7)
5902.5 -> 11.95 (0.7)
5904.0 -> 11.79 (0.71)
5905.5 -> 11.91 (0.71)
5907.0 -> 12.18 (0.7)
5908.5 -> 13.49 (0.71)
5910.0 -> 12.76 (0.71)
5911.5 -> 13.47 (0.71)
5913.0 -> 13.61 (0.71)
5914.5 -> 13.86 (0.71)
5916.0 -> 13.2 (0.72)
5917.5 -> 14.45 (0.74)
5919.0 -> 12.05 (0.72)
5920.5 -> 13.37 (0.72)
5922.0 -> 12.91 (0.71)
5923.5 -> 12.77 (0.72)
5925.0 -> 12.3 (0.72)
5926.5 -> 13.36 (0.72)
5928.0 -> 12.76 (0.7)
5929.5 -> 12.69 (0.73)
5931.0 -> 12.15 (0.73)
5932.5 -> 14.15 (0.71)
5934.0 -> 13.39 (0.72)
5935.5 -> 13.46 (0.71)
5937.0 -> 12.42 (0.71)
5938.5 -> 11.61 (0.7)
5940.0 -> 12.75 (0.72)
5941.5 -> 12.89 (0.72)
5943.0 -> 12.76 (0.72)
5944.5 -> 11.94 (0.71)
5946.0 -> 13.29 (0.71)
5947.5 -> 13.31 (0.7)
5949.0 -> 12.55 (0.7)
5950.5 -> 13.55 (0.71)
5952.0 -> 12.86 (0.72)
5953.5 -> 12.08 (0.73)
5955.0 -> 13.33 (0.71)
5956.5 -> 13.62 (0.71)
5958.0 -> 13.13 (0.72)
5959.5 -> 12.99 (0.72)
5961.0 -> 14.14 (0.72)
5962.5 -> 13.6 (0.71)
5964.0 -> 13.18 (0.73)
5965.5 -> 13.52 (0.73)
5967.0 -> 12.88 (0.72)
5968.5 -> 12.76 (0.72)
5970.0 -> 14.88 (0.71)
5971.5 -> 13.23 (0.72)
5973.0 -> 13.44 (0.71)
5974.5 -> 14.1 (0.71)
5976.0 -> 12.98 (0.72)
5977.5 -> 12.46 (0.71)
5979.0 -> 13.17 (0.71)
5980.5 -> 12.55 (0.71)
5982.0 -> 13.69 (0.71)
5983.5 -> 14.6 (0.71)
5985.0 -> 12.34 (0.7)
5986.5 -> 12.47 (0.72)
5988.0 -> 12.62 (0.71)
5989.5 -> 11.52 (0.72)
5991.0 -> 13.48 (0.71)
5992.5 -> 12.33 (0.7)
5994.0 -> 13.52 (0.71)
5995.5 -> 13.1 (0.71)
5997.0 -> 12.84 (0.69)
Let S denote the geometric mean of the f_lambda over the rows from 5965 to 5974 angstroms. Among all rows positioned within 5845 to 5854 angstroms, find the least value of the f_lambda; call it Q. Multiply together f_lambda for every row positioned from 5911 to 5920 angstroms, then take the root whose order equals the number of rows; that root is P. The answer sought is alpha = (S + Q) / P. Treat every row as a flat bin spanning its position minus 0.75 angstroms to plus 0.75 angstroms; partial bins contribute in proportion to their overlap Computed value 1.97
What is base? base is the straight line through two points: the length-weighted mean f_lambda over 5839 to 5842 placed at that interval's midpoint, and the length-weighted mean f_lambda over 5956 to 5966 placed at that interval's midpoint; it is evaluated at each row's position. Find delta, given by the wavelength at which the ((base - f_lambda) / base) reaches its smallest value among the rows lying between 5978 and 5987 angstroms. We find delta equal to 5983.5 angstroms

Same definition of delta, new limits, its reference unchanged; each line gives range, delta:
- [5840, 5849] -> 5847.0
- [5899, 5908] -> 5899.5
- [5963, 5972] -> 5970.0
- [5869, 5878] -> 5871.0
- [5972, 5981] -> 5974.5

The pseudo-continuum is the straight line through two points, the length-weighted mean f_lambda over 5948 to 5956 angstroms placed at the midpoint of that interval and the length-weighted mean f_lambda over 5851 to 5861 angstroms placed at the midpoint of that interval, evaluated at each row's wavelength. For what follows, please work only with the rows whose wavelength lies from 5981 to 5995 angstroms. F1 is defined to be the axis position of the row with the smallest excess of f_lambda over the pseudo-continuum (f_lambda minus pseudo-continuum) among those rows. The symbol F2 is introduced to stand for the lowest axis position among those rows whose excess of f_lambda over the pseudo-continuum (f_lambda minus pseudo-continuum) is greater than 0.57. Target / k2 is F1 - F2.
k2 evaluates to 7.5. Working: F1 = 5989.5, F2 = 5982.0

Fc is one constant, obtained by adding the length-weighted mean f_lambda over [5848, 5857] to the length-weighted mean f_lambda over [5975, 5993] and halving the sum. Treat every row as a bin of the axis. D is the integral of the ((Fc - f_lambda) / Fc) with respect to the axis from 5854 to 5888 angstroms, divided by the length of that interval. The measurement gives 0.00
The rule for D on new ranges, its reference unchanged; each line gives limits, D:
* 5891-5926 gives 0.03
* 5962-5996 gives -0.03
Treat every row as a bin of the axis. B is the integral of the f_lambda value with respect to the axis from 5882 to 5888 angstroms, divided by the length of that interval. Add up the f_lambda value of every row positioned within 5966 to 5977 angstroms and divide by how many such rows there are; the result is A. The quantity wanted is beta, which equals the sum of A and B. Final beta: 25.5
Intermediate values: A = 13.5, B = 12.1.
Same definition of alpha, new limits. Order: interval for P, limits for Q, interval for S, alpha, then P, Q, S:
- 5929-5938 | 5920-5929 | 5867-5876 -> 1.93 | 13.03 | 12.3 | 12.9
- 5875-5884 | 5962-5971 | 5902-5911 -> 1.91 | 13.16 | 12.76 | 12.3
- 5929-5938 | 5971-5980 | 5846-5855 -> 1.97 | 13.03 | 12.46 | 13.2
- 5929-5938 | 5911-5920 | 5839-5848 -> 1.95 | 13.03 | 12.05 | 13.4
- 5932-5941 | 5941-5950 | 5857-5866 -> 1.94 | 12.94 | 11.94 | 13.2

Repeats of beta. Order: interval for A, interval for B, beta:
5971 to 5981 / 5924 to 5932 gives 25.8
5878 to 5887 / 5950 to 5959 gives 26.2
